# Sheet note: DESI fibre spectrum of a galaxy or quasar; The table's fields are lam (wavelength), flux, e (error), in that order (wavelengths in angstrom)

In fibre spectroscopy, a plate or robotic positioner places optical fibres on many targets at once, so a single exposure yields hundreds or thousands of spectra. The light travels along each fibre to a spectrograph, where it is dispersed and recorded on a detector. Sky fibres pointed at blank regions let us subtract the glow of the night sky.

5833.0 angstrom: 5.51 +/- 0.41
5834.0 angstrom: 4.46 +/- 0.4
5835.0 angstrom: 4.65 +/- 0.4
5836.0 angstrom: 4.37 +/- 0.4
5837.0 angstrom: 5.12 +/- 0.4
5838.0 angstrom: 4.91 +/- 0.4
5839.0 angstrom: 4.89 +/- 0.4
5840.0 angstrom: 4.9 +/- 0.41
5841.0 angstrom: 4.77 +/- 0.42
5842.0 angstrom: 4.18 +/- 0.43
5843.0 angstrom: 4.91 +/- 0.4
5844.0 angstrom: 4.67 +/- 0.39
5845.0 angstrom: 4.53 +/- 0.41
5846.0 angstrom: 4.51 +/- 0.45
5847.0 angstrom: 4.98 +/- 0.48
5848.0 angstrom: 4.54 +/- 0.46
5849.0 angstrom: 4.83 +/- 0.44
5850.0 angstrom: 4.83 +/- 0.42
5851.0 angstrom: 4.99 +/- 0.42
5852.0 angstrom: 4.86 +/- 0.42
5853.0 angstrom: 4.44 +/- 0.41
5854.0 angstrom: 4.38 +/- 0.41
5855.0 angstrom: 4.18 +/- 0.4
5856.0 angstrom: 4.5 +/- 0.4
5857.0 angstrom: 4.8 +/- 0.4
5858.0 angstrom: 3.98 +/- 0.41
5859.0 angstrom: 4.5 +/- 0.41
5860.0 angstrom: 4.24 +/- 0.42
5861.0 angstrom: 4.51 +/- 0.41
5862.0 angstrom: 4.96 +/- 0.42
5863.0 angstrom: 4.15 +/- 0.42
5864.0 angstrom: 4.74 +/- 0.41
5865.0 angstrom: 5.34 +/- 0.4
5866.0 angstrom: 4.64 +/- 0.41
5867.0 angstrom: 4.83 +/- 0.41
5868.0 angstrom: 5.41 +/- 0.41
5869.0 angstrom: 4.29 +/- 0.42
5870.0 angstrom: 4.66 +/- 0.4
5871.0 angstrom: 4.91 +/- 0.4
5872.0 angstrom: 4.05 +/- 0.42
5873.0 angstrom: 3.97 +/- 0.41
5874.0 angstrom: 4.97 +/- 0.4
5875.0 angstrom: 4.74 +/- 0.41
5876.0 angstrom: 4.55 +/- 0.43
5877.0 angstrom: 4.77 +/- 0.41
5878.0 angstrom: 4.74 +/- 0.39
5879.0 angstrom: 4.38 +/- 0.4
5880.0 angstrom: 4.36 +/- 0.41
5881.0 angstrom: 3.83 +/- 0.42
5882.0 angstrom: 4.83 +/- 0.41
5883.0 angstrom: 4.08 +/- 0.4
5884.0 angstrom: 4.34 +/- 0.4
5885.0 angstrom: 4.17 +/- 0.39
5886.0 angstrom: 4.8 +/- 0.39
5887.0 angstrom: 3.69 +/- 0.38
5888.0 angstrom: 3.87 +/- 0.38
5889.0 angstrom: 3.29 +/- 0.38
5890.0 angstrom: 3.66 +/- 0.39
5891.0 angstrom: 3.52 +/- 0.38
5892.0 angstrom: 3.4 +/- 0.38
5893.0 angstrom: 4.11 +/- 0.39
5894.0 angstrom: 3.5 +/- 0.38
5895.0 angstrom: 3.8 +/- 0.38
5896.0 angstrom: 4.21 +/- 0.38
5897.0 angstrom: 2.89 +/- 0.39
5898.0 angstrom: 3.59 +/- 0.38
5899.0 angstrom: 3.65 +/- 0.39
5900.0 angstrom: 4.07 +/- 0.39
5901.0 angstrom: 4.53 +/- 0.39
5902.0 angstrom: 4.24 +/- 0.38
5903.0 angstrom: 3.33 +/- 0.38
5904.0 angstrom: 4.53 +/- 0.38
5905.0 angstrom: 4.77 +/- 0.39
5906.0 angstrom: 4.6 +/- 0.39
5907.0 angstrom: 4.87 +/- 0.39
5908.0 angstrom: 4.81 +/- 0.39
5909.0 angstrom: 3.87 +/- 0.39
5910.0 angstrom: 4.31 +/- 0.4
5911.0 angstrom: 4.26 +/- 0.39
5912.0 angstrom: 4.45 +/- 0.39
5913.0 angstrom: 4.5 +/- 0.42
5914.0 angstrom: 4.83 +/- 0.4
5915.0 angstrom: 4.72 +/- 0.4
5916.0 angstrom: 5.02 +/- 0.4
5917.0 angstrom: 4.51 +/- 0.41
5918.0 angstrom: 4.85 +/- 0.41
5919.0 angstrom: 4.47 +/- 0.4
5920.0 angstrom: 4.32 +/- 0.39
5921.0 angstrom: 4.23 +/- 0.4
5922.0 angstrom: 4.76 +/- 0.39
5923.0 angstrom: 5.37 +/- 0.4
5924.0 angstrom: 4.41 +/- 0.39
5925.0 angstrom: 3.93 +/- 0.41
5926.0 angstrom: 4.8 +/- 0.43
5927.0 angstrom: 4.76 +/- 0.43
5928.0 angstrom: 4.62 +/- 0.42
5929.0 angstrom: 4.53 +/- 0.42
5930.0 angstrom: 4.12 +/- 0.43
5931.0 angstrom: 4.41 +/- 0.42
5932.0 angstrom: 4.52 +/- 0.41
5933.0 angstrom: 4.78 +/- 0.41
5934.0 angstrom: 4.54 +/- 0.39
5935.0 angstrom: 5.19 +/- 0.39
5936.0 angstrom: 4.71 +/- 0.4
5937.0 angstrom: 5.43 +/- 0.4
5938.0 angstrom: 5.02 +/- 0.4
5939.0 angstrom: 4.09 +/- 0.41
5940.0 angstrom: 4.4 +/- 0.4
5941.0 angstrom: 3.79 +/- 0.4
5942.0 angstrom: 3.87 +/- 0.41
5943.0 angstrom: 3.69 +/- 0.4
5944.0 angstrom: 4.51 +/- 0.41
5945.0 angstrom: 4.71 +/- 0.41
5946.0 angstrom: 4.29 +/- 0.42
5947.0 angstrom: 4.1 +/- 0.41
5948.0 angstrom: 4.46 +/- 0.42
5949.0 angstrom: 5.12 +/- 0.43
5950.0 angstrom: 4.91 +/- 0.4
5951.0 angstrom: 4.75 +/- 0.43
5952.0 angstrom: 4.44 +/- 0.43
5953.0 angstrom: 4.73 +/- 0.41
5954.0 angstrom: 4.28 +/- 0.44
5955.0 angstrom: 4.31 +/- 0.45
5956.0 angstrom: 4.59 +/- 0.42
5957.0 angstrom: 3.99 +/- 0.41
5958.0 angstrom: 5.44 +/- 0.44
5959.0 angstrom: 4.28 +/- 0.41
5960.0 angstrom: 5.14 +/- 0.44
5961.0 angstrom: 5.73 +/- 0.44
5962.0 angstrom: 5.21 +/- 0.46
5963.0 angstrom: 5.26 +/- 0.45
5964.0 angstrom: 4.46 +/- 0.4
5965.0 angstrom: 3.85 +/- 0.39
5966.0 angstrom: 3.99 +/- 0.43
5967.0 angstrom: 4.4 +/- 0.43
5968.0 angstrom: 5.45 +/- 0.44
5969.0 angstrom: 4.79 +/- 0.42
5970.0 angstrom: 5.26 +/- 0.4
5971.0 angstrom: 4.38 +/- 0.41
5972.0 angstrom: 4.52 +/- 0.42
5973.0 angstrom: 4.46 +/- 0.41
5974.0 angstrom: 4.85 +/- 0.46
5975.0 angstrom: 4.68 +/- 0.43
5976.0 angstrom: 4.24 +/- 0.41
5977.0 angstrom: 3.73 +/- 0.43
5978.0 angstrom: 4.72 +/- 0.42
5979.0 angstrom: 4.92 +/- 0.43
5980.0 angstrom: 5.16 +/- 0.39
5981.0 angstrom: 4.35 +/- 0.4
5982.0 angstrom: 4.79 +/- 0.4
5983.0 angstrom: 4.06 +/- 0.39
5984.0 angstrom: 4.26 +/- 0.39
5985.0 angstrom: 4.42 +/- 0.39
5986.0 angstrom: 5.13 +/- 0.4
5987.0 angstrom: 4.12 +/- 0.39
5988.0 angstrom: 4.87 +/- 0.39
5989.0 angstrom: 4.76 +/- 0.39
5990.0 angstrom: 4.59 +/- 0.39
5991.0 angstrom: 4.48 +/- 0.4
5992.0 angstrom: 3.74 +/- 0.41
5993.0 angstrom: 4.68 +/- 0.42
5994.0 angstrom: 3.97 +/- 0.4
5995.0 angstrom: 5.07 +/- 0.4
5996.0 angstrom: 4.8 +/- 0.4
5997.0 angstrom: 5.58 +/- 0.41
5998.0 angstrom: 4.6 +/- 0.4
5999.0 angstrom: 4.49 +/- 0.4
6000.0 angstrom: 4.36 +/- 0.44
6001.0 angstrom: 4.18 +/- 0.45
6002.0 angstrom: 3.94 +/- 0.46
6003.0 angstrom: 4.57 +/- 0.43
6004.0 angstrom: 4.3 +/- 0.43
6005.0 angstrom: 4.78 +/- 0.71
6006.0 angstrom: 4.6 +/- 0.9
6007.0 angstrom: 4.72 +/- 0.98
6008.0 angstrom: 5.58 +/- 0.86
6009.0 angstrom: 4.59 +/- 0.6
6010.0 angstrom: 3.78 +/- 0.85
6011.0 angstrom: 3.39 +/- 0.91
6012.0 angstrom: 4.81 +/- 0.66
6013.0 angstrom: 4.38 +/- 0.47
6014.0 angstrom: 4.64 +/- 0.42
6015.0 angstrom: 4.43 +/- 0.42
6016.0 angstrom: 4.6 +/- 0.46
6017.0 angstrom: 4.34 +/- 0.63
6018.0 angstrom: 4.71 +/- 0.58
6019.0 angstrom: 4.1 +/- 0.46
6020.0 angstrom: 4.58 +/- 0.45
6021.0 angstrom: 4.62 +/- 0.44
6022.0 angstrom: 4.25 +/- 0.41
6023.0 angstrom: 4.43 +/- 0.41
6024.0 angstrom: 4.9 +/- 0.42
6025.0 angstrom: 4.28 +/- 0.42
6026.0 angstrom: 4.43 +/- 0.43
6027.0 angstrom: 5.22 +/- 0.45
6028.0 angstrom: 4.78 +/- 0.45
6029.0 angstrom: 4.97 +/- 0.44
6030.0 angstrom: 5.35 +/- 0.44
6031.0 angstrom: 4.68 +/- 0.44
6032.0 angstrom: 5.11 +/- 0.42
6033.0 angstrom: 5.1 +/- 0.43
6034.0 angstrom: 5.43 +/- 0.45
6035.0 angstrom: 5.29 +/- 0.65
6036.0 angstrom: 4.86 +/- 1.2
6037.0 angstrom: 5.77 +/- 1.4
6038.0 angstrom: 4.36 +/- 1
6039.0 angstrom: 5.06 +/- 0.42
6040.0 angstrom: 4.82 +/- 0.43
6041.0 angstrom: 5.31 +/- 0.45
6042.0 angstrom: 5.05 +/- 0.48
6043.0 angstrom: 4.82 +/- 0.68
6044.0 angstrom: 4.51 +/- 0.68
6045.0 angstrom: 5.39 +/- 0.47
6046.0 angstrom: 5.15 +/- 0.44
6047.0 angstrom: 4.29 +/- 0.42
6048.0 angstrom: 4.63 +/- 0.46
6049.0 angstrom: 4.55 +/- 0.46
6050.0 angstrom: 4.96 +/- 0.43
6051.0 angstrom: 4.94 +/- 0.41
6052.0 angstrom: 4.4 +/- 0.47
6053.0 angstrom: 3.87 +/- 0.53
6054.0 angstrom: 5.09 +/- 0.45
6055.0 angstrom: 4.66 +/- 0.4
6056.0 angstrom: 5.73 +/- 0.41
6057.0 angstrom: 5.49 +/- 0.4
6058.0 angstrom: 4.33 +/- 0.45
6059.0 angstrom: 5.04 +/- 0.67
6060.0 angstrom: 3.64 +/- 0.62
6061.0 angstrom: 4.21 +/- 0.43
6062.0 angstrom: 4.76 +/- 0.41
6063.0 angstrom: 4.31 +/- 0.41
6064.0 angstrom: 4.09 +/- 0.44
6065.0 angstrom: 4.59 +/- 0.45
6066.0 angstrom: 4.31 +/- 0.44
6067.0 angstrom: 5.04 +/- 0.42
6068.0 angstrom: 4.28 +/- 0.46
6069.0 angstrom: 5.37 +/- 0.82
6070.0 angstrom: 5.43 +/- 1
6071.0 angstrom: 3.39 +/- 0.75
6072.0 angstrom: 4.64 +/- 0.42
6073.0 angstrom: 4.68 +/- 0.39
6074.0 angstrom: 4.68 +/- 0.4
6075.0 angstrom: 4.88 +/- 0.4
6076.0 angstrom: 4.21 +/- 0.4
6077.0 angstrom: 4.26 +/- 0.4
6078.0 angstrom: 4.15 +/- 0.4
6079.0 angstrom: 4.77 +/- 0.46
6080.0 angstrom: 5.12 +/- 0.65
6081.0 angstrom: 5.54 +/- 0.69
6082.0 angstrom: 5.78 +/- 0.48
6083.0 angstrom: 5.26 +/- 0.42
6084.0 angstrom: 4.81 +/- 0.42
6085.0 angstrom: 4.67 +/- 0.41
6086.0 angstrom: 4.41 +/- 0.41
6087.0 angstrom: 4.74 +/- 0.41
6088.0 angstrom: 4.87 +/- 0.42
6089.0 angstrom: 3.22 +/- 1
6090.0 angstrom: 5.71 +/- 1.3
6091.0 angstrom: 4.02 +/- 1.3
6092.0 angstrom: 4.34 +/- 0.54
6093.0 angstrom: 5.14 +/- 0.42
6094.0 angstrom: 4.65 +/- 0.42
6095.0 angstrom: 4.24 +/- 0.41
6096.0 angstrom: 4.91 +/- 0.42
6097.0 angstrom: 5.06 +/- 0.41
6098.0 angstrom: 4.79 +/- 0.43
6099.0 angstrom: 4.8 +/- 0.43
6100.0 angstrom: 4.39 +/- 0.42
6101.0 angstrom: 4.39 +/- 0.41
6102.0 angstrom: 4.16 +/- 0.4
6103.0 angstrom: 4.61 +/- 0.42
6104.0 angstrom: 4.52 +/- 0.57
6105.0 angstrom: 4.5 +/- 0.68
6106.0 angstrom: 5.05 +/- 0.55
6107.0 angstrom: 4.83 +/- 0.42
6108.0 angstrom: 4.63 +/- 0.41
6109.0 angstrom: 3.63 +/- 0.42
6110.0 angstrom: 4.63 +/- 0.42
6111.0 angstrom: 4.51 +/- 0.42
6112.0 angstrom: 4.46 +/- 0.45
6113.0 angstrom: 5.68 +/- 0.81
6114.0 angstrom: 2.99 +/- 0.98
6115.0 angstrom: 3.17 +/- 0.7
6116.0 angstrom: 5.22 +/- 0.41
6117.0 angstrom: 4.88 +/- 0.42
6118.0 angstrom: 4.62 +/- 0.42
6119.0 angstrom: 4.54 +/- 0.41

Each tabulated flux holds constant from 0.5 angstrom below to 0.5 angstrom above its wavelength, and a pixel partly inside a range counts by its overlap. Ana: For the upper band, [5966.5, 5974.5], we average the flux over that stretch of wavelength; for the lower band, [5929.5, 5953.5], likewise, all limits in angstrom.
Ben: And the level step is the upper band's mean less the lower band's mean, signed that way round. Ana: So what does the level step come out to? 0.24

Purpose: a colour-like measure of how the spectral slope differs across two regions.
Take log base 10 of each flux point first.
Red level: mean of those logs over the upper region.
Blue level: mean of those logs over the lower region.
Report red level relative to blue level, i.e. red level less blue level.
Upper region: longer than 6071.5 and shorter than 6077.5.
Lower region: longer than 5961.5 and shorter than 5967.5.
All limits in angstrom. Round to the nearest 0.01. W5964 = 0.01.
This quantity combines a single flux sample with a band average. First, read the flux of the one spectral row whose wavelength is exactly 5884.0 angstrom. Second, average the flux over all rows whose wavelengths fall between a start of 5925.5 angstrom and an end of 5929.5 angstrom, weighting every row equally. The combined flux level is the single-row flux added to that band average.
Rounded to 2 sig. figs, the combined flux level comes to 9.0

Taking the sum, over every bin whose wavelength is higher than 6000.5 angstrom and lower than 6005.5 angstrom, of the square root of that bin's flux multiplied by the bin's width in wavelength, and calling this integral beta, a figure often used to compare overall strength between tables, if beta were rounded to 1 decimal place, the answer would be 10.4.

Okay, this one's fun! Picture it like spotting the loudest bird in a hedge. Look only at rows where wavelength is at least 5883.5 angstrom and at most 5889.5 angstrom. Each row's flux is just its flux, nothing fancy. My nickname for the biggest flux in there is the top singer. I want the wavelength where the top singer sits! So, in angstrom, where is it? 5886.0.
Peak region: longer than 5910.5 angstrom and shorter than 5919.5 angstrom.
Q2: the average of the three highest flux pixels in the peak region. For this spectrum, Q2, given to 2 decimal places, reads 4.90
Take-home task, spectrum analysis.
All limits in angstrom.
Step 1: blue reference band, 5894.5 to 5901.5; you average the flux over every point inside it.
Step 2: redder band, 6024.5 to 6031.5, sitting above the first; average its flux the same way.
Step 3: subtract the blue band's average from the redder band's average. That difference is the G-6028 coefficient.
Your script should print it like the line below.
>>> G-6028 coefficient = 1.0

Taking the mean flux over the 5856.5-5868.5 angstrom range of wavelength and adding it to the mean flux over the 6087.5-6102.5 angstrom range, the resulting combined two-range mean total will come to 9.25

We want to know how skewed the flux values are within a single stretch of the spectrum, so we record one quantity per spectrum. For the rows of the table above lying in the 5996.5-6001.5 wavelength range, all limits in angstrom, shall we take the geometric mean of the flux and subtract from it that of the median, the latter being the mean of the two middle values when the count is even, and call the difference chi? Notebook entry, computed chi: 0.13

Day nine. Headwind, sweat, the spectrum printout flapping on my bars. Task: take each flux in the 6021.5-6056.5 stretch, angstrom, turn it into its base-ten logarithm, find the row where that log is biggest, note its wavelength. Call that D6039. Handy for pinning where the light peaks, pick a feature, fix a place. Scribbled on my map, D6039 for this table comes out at 6037.0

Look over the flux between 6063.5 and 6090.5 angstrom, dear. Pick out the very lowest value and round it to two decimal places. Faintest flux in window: 3.22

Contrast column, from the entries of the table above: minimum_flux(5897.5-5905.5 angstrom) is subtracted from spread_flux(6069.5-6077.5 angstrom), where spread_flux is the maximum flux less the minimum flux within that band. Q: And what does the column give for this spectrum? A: -1.3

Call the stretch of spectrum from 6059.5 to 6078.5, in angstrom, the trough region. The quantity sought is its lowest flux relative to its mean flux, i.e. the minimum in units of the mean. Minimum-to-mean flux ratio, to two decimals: 0.76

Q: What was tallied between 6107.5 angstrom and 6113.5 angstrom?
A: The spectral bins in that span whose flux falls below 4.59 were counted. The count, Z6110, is 3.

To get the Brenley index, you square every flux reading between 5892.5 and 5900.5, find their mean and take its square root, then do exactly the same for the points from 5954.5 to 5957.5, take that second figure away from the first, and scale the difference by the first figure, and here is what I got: -0.148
